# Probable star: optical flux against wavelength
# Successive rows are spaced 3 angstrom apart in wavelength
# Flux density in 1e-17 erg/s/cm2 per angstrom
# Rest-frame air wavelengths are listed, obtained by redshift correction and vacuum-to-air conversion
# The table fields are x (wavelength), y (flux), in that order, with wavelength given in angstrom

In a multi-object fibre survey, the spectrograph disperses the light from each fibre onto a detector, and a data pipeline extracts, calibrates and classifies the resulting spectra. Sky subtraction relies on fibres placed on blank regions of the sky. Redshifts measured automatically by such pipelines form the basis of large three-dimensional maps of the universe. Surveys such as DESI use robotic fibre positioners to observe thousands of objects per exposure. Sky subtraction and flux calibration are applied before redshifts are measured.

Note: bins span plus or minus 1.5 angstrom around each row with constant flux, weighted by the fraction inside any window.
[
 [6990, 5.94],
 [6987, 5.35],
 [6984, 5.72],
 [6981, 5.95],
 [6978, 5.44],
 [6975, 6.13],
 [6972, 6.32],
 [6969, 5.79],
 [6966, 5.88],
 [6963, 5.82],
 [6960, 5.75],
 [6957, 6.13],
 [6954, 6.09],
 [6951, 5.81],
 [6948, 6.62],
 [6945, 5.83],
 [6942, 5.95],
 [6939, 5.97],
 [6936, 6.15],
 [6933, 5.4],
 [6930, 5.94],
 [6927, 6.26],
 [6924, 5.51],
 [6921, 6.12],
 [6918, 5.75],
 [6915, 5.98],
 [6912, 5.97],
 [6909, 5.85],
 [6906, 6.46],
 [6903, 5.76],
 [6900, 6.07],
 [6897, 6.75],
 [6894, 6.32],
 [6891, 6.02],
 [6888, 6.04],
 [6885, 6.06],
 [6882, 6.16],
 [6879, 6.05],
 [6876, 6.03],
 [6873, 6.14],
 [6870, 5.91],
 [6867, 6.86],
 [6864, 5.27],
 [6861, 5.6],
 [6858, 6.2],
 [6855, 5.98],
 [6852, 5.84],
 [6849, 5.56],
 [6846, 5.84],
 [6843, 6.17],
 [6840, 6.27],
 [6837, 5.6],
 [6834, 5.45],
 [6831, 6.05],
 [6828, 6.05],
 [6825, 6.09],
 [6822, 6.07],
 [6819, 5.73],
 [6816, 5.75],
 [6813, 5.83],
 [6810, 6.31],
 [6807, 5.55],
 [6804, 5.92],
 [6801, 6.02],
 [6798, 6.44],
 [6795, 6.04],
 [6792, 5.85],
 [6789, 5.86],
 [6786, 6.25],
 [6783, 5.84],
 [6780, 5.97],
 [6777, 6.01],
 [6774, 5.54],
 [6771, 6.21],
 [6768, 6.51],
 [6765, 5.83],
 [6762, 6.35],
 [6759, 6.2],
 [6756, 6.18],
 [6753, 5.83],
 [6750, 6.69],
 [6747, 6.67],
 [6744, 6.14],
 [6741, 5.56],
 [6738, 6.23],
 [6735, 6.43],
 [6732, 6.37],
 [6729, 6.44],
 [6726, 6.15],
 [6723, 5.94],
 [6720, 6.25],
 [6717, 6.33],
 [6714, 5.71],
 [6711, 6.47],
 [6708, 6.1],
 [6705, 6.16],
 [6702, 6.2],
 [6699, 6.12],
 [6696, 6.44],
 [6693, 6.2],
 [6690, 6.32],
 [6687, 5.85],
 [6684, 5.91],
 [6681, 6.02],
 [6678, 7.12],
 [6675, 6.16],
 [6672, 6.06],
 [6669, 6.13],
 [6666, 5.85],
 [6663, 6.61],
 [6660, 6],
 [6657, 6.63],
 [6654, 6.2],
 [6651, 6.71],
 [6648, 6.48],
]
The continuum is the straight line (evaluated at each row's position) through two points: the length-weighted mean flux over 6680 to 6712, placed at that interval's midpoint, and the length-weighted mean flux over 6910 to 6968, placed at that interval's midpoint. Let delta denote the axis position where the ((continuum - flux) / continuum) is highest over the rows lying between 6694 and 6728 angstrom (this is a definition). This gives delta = 6714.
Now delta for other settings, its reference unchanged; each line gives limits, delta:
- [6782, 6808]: 6807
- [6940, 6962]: 6960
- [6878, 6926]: 6924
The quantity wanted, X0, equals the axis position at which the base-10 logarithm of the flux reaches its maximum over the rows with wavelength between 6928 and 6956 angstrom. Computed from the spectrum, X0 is 6948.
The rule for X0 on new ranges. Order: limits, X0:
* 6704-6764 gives 6750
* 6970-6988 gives 6972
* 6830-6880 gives 6867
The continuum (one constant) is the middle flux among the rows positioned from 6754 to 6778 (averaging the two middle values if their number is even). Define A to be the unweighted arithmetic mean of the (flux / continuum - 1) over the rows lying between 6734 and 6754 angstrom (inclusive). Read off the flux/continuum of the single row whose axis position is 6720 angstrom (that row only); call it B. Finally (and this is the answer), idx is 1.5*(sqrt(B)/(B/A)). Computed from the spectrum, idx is 0.01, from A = 0.01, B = 1.01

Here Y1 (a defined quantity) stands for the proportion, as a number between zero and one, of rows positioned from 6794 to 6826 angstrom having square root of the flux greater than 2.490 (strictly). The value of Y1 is 0.18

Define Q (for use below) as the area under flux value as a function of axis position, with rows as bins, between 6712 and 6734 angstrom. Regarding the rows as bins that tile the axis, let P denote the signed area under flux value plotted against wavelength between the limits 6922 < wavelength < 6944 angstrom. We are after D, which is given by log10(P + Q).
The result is 2.42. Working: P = 130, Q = 136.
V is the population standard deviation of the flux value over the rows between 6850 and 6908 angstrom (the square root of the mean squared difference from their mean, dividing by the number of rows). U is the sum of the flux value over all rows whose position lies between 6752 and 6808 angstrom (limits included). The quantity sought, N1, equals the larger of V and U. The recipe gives 114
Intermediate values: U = 114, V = 0.35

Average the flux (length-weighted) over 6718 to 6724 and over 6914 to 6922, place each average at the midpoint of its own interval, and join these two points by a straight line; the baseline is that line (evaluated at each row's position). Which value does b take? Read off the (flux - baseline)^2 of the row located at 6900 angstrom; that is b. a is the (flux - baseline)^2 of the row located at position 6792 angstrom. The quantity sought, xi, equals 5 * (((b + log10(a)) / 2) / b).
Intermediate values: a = 0.044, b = 0.013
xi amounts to -254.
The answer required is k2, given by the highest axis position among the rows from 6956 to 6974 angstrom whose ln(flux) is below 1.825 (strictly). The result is 6969 angstrom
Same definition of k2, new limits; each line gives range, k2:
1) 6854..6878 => 6876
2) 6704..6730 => 6726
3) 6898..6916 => 6915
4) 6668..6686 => 6684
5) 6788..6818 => 6816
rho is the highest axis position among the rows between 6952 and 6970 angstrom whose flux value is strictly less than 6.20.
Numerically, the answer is 6969 angstrom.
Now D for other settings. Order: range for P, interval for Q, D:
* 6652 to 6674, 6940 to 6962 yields 2.43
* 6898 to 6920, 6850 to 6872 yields 2.42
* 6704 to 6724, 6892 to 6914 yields 2.41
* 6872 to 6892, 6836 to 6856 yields 2.38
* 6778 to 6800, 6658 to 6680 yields 2.43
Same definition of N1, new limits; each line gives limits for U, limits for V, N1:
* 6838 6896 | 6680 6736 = 114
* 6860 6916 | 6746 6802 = 115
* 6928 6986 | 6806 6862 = 113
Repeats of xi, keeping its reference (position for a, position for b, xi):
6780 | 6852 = -190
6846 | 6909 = -418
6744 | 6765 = -110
